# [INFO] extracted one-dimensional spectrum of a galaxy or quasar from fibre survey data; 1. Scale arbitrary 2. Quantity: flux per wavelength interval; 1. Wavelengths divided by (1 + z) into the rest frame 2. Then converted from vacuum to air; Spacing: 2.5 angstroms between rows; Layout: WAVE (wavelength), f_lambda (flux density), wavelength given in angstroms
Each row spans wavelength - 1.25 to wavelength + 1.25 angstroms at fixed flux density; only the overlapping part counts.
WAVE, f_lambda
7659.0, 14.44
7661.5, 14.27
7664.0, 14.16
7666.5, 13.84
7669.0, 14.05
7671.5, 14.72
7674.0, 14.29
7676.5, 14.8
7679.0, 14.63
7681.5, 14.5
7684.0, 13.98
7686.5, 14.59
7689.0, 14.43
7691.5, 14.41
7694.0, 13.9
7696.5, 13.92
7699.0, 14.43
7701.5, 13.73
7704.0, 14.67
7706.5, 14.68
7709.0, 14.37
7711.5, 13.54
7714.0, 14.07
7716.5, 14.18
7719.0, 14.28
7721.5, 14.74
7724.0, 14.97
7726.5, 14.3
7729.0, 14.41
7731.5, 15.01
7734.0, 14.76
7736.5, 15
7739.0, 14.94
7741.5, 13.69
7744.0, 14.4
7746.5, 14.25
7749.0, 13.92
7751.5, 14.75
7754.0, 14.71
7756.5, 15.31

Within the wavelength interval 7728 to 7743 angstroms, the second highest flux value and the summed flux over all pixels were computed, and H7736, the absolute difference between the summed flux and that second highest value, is 72.8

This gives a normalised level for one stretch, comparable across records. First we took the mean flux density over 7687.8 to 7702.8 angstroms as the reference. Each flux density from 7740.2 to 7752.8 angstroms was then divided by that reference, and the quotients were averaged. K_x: 1.005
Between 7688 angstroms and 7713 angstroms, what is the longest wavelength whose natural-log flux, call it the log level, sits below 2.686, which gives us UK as 7711.5 angstroms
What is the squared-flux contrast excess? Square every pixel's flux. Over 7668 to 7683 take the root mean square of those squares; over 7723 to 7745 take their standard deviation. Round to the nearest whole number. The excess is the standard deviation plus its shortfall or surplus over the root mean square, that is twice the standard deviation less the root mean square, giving -186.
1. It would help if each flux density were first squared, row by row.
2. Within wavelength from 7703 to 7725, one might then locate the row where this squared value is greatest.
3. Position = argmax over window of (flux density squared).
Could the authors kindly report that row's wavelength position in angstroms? 7724.0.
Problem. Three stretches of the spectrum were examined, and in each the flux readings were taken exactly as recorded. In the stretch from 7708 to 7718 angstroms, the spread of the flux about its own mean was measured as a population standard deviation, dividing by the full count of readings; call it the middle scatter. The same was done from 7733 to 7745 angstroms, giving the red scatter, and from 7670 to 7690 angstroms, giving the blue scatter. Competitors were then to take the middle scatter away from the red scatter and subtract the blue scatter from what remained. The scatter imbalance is -0.072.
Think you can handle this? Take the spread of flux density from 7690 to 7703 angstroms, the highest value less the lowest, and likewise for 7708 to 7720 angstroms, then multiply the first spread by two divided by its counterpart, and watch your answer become 1.69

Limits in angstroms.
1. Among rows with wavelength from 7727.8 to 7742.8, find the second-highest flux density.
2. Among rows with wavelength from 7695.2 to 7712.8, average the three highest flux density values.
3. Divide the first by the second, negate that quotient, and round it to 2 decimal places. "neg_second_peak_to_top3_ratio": -1.03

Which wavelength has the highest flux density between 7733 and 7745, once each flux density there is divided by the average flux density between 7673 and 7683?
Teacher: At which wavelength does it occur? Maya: 7736.5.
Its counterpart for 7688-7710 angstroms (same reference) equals 7706.5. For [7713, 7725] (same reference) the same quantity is 7724.0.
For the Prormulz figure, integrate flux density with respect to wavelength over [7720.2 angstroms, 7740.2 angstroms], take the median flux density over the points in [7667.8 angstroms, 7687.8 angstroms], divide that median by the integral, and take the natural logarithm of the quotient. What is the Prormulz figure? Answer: -3.01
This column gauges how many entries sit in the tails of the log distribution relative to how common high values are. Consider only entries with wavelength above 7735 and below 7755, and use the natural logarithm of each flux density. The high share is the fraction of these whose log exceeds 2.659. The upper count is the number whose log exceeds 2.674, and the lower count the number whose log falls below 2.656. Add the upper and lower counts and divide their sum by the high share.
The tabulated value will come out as 10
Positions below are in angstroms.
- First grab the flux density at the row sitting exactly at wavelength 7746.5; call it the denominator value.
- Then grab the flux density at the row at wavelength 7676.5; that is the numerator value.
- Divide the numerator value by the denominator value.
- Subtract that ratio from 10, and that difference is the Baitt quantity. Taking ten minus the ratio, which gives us 8.96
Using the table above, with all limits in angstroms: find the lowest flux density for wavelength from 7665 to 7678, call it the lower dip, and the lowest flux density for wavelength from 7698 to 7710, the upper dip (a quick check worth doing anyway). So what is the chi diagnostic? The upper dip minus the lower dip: -0.1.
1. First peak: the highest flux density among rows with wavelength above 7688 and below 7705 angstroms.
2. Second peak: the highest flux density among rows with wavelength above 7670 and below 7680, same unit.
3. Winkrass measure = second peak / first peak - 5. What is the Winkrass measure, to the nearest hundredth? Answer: -3.99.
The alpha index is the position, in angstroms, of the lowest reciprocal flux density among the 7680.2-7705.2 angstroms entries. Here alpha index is 7704.0 angstroms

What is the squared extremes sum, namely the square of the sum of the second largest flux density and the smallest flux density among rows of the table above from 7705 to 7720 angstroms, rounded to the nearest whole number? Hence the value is 779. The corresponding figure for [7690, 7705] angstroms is 793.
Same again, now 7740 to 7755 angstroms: 807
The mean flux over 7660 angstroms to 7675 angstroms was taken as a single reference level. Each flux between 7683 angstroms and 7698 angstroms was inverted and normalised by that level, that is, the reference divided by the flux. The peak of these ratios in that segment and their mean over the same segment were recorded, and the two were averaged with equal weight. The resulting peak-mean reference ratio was 1.01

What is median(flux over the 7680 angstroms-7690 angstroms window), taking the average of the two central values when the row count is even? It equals 14.5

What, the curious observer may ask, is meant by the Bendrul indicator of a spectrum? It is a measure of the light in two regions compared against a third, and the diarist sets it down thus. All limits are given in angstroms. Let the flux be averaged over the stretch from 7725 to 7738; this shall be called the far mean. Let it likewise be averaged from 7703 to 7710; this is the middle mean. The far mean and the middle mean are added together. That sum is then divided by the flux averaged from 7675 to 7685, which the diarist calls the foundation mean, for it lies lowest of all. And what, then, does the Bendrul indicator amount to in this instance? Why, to 2.022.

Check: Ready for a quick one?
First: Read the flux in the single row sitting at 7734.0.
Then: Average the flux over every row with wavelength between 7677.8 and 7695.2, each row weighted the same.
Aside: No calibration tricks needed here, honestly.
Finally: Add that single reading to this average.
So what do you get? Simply 29.11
